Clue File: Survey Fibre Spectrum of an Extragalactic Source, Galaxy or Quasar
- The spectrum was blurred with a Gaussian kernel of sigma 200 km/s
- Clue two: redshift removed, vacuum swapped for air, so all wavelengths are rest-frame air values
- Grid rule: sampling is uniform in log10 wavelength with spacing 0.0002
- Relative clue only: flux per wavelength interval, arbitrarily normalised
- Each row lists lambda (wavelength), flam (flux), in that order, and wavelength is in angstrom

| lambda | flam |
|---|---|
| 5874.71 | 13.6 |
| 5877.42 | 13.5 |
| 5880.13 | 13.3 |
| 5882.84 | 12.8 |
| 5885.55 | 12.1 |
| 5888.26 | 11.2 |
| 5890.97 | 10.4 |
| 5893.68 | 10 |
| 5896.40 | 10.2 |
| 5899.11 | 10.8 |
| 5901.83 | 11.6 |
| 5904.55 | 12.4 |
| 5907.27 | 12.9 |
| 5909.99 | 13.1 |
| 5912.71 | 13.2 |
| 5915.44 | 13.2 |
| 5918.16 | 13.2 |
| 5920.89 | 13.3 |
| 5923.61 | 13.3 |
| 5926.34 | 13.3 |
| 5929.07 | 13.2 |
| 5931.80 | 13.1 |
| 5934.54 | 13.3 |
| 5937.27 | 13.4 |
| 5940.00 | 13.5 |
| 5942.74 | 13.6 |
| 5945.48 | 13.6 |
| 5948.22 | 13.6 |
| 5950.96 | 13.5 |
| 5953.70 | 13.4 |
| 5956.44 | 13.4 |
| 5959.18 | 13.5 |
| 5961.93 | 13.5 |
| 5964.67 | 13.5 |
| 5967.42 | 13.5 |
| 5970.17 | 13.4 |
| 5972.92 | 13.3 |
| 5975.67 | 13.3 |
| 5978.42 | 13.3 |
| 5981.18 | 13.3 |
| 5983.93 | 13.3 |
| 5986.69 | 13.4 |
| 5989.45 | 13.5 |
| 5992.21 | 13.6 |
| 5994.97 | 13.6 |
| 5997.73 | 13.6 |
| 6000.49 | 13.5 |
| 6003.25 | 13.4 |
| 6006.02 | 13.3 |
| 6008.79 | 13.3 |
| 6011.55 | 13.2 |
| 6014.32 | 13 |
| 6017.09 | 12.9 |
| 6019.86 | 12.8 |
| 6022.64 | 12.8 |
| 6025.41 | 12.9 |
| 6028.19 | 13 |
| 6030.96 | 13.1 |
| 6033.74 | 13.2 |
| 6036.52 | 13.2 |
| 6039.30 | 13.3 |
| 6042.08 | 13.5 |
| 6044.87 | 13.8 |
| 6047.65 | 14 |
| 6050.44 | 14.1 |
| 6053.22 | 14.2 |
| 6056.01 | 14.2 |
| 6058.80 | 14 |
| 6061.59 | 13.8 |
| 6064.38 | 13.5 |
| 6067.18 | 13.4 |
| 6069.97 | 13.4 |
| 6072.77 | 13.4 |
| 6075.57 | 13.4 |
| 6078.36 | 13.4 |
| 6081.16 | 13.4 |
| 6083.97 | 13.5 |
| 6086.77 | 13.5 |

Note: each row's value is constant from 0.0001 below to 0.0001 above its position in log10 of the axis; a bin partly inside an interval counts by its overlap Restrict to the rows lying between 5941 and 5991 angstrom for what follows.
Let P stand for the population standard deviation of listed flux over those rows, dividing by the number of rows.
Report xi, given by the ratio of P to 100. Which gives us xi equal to 0.0011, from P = 0.11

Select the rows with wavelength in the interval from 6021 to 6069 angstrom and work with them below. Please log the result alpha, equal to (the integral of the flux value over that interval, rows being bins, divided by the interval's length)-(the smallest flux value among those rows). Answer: 0.72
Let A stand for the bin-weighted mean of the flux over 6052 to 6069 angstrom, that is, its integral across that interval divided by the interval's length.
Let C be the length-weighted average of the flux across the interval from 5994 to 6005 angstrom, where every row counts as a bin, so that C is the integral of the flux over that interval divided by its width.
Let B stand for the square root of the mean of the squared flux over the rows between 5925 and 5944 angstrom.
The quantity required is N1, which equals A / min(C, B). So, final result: 1.04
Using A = 13.8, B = 13.3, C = 13.5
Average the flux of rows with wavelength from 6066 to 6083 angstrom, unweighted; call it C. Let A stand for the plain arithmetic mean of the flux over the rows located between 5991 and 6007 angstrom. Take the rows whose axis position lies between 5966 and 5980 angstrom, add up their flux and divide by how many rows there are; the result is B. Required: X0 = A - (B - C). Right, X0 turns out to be 13.5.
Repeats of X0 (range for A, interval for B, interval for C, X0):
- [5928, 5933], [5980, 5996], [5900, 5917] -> 12.4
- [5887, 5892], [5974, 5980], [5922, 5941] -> 10.8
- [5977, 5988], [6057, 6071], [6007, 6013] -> 13.0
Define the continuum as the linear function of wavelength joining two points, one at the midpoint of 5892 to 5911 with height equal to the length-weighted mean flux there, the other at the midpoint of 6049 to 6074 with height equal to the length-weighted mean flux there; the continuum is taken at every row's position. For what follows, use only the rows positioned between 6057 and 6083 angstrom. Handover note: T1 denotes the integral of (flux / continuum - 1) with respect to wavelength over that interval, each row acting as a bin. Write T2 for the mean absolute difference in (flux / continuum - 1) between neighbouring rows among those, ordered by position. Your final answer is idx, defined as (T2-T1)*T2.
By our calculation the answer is 0.006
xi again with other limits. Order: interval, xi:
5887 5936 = 0.0121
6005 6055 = 0.0043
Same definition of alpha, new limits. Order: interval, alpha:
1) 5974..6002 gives 0.14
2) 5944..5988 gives 0.13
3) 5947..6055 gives 0.59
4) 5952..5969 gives 0.07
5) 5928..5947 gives 0.29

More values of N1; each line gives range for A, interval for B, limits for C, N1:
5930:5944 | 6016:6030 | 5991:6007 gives 1.04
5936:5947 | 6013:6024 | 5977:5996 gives 1.05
